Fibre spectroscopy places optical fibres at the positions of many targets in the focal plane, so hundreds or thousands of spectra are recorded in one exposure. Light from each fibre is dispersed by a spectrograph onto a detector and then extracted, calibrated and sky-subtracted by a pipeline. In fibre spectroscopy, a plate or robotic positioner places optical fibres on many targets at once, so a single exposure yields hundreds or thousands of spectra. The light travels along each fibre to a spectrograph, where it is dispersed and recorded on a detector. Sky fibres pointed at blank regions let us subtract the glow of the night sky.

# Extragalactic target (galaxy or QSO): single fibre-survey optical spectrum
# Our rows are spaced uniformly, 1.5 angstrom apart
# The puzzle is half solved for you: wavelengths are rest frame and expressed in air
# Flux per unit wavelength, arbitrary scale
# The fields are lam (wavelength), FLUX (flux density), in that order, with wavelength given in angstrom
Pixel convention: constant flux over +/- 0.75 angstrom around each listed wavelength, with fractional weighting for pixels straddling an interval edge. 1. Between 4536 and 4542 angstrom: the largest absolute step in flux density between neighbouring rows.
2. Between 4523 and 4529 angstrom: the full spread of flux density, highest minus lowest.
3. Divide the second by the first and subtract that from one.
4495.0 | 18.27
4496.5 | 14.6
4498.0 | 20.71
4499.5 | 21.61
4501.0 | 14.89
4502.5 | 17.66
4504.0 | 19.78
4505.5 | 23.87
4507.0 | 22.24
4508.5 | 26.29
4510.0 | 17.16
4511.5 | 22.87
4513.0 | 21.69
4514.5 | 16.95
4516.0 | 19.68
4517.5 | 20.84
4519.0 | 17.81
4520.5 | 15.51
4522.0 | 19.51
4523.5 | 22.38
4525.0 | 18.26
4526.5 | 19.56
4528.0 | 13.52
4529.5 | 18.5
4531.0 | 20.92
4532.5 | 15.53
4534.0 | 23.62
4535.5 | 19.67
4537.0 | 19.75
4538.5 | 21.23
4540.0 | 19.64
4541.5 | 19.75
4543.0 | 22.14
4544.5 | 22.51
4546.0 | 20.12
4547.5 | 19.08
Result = -4.6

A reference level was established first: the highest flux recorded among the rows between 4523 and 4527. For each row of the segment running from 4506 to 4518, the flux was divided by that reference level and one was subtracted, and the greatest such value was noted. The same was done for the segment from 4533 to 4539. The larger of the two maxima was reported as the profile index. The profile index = 0.17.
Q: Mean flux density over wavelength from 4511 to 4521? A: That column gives 19.3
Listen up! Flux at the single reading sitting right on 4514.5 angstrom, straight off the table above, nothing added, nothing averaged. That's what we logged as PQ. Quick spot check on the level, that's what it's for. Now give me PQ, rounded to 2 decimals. 16.95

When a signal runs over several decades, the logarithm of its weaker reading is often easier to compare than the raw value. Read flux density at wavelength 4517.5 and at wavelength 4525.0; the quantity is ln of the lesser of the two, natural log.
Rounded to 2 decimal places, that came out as 2.90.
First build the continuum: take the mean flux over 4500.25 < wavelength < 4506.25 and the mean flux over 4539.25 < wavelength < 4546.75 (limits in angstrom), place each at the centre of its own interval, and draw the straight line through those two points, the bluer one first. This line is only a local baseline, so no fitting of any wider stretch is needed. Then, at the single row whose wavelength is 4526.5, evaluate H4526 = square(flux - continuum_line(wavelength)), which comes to 0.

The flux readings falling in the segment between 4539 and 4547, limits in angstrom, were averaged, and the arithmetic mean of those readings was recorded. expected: 20.8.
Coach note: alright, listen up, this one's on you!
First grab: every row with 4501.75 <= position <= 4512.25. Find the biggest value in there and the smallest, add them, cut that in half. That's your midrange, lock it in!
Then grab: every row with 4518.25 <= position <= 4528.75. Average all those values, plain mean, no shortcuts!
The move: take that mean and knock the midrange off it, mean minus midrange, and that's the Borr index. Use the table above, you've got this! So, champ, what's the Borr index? -3.6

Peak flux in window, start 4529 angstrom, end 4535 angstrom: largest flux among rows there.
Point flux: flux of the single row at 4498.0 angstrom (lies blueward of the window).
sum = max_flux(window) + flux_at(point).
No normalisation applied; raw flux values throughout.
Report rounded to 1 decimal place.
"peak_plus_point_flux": 44.3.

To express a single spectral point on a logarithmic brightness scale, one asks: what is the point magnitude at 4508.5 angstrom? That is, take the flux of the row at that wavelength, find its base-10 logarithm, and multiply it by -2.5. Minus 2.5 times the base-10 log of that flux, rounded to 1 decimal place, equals -3.5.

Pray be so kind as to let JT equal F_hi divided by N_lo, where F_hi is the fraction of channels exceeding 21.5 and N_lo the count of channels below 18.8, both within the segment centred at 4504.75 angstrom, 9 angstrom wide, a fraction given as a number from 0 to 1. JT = 0.25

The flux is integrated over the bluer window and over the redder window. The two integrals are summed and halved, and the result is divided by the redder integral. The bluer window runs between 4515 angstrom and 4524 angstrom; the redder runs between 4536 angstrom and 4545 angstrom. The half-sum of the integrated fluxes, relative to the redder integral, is 0.96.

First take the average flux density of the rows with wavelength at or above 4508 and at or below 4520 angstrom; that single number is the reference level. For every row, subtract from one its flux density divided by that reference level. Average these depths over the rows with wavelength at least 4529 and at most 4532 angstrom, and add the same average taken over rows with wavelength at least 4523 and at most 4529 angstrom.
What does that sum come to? 0.13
